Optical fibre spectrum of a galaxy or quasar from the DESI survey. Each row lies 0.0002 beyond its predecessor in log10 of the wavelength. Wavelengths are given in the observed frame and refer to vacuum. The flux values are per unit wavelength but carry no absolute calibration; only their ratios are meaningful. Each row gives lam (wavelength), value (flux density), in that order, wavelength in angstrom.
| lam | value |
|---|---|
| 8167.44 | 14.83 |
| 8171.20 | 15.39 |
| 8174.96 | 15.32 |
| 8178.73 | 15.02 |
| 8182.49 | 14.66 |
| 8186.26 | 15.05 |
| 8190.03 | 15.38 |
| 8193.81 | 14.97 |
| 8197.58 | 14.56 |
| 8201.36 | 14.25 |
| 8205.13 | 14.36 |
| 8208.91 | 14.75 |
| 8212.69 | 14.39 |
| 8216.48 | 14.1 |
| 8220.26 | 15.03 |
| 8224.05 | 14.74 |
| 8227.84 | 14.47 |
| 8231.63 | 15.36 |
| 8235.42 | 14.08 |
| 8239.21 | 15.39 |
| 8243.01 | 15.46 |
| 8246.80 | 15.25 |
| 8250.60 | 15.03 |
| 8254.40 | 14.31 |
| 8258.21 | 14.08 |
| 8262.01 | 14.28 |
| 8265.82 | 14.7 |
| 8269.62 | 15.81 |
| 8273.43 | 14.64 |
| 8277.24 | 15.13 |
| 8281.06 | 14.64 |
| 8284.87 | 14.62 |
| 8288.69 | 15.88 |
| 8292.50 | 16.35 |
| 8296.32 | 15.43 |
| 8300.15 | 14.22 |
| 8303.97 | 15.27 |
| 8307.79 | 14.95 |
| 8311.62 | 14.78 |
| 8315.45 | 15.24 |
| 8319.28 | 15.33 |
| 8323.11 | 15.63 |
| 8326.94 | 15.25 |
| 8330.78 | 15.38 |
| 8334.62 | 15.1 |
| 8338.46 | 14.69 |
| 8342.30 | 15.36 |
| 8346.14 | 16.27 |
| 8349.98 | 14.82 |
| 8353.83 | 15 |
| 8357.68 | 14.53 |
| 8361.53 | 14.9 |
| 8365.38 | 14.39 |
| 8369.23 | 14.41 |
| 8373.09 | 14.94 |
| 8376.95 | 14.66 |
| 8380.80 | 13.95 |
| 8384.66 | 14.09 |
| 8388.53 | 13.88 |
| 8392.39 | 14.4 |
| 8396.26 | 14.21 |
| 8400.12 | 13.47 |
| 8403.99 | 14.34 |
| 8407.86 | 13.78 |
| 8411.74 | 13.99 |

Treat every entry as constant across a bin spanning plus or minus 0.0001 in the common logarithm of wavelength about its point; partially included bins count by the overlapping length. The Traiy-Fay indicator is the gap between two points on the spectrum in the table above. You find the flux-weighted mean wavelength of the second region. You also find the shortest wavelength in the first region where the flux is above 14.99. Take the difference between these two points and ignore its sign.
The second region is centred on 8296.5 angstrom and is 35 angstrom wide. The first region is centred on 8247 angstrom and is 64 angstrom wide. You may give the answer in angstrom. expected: 76.0 angstrom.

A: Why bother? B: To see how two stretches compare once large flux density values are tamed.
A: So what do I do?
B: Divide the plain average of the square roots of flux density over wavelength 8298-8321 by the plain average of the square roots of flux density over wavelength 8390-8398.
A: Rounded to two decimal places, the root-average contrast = 1.02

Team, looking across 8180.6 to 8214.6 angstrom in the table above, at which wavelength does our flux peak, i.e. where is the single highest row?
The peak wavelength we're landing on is 8190.03 angstrom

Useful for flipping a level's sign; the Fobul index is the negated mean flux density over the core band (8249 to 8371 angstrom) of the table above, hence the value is -15.0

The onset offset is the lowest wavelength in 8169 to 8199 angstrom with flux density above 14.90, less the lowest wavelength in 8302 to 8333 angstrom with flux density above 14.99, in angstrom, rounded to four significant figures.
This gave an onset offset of -132.8 angstrom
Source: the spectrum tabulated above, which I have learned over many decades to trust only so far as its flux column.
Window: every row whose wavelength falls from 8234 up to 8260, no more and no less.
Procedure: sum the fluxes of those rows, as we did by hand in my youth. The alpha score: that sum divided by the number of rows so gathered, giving 14.8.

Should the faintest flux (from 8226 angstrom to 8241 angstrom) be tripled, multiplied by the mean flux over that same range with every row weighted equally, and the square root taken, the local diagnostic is 25.0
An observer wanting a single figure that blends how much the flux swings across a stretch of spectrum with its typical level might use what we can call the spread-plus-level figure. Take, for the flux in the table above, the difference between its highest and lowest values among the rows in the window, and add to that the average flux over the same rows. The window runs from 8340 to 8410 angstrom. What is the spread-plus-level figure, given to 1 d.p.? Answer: 17.3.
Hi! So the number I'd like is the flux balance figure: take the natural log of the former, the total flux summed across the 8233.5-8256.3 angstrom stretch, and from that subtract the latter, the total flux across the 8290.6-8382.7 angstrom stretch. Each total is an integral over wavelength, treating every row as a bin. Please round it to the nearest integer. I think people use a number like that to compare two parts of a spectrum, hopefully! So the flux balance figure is -1379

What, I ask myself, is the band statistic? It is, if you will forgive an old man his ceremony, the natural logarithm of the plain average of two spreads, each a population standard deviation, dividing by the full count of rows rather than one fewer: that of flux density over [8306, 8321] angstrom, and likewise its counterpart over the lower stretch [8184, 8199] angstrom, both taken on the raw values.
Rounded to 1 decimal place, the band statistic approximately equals -1.4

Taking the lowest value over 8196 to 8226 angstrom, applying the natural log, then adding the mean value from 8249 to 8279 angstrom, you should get 17.4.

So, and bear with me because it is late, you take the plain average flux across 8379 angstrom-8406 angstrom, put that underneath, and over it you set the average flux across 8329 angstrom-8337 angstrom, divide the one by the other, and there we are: 1.08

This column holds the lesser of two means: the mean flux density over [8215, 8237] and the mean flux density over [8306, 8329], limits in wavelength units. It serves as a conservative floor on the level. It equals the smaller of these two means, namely 14.6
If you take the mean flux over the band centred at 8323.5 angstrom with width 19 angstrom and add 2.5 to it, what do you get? 17.9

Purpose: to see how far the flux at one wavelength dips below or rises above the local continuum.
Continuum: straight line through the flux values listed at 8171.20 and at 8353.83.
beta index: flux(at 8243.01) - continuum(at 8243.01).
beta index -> 0.22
